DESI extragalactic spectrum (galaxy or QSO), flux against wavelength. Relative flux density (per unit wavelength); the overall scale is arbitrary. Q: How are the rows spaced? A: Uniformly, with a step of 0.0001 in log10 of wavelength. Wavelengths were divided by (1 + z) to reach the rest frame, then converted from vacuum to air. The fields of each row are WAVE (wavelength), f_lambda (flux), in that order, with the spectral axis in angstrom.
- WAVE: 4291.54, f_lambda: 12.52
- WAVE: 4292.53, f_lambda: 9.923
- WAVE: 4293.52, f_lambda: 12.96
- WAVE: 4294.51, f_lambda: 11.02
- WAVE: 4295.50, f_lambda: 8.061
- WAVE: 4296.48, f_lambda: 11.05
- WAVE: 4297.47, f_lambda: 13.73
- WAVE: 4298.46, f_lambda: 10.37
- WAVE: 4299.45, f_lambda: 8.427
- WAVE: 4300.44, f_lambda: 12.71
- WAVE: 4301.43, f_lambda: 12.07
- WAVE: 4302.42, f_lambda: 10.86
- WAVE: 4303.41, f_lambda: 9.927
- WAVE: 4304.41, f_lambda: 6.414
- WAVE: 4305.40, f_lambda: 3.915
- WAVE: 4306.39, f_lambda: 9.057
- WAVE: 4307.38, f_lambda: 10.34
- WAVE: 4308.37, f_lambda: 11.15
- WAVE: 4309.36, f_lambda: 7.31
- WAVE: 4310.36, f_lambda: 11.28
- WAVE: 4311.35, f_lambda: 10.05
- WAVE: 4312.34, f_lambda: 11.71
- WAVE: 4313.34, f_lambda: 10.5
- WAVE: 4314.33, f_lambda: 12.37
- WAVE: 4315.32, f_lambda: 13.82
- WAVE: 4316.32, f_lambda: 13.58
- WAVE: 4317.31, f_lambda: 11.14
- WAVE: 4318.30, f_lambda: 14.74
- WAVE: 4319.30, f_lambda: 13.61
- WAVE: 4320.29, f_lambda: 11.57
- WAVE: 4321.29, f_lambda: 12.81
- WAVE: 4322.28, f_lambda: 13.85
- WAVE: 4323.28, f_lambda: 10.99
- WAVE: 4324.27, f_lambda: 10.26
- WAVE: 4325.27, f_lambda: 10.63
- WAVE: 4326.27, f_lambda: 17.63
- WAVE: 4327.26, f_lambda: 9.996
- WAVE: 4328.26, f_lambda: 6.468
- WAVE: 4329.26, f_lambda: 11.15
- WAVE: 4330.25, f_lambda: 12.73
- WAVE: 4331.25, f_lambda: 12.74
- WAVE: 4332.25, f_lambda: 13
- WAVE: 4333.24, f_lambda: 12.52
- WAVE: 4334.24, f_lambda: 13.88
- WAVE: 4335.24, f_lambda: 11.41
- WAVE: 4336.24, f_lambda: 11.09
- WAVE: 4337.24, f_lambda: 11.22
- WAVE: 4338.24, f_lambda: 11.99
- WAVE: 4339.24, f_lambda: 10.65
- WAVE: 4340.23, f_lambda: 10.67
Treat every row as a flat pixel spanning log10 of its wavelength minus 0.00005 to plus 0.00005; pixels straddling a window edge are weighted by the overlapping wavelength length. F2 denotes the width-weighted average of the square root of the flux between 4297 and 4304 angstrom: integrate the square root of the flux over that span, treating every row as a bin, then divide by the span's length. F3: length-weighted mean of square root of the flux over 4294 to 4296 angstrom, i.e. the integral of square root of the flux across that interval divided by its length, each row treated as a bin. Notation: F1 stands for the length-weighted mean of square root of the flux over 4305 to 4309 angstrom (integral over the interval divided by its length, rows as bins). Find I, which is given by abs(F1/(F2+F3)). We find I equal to 0.45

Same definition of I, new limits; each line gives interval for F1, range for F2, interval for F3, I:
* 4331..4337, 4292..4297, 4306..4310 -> 0.56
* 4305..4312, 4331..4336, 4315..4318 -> 0.42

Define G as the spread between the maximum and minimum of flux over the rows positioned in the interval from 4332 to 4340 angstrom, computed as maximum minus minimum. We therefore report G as 3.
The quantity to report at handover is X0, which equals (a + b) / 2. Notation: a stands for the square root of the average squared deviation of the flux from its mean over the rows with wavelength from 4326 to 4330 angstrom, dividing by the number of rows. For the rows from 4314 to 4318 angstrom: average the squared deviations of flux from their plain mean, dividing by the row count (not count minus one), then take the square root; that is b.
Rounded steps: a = 4.0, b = 1.1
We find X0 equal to 2.6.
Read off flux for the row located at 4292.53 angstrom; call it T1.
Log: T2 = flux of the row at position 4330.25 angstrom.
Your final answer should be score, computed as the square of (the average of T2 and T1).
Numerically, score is 128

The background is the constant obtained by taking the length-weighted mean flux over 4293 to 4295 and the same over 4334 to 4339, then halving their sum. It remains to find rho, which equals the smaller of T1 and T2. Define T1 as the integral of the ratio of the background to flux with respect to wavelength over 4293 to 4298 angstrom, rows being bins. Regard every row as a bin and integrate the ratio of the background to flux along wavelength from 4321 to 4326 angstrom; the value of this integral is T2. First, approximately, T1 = 5.40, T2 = 5.1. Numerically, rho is 5.06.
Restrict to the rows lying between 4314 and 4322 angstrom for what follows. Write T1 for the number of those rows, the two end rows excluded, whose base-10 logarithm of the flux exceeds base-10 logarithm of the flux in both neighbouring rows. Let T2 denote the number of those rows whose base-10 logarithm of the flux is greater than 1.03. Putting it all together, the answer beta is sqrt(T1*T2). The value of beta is 4.0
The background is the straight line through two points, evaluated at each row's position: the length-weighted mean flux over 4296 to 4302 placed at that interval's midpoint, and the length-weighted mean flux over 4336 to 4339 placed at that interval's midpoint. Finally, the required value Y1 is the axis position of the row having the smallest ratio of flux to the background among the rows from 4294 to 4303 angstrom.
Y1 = 4295.50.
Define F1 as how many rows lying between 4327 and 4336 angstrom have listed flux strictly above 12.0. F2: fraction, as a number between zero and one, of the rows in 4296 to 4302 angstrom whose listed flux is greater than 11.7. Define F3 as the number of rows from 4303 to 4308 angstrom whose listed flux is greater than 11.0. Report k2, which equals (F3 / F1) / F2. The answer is 0.0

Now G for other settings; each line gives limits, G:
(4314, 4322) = 4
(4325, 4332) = 11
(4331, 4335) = 1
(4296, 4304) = 5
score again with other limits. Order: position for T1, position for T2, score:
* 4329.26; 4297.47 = 155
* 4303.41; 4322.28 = 141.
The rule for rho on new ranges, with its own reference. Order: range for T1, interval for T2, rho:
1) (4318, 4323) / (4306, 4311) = 4.53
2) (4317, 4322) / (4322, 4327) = 4.65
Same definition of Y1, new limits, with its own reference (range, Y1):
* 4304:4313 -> 4305.40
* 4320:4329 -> 4328.26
